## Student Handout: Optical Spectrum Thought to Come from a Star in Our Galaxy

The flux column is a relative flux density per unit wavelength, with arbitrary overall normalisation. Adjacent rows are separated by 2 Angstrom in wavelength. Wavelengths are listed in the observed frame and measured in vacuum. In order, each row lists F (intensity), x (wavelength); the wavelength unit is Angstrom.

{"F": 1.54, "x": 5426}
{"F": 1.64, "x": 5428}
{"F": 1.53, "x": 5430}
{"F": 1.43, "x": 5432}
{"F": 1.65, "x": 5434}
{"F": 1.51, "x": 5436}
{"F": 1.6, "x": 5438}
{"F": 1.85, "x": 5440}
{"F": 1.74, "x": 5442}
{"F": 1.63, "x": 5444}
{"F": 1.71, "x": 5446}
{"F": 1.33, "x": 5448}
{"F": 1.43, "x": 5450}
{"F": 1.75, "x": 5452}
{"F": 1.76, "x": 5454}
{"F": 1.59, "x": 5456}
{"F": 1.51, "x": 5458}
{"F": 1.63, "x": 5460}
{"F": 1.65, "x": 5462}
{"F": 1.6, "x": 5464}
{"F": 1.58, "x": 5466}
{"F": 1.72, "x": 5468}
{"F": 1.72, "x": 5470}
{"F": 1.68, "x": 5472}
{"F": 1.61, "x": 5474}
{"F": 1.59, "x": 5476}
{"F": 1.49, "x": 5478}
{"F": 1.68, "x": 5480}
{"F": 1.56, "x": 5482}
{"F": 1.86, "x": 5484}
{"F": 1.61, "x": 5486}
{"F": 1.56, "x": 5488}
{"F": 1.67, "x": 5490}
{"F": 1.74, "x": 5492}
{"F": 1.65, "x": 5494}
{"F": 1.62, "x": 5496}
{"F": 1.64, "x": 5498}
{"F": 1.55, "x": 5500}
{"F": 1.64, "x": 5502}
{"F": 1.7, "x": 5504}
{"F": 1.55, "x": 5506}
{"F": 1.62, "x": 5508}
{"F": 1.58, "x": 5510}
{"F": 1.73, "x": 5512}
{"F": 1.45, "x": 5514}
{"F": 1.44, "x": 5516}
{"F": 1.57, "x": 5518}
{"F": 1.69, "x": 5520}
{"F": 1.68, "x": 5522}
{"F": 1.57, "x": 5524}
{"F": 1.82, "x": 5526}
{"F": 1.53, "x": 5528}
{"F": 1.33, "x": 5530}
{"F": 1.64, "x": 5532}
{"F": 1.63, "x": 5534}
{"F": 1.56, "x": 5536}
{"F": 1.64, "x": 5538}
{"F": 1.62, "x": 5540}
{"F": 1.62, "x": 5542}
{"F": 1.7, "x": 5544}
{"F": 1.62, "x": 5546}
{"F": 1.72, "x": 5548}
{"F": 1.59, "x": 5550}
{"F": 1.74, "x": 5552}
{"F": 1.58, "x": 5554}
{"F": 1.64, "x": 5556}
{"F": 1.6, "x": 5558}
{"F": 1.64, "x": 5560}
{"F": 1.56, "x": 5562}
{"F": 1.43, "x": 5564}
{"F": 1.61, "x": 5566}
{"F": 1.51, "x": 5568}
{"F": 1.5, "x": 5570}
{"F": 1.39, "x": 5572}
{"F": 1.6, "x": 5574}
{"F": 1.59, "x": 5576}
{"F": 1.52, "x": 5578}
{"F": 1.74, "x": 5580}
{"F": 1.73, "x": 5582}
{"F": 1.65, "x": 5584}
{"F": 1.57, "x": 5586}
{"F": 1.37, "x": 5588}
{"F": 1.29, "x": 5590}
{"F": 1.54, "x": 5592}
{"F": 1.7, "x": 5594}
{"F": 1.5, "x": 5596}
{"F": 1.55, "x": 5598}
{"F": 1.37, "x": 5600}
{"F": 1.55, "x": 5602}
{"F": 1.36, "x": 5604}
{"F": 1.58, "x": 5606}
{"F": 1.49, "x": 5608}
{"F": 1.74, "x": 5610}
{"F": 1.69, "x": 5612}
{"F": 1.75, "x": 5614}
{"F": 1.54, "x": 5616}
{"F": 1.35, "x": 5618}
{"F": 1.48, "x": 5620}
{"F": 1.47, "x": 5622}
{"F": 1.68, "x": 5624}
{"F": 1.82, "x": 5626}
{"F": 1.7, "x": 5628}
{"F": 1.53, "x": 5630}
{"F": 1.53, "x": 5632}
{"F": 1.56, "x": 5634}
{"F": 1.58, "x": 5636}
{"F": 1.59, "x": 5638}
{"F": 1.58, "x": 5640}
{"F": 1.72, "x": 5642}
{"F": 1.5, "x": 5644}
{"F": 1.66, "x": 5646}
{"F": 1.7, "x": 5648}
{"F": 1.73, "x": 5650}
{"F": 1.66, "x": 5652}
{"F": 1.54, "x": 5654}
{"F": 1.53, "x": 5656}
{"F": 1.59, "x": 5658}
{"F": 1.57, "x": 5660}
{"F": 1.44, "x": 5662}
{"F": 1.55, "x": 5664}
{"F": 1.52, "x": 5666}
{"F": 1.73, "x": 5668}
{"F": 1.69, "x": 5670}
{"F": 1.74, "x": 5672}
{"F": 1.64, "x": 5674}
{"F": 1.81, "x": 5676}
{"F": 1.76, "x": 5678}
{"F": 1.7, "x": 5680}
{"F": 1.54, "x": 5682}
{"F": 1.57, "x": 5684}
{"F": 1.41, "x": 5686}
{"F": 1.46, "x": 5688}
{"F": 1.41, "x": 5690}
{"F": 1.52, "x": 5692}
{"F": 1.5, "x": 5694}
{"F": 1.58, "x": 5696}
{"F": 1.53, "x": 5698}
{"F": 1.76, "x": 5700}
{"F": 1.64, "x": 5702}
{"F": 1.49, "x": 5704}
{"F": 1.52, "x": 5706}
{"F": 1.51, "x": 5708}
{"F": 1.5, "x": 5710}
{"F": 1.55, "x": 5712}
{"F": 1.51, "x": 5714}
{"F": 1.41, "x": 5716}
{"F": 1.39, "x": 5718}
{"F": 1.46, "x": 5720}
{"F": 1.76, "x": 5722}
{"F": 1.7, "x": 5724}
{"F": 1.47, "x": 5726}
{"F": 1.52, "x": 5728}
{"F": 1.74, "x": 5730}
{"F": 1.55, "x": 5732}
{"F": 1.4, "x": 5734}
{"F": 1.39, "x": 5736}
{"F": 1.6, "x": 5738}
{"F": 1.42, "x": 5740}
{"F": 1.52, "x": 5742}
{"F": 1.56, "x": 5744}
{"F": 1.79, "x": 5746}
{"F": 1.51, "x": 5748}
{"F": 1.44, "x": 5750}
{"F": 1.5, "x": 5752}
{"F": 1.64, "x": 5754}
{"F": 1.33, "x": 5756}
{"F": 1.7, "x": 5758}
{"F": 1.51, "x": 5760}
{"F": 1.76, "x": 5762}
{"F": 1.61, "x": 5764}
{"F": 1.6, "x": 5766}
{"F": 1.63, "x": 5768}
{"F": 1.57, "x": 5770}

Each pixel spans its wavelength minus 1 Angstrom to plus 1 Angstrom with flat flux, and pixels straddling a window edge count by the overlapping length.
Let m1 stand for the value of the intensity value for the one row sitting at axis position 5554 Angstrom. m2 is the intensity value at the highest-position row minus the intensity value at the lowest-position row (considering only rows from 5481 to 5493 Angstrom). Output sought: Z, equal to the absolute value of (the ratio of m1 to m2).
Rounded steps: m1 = 1.58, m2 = 0.2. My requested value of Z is 9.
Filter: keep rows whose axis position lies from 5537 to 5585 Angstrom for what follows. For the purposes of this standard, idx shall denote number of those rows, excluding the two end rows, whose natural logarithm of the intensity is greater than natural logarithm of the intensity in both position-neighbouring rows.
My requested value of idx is 8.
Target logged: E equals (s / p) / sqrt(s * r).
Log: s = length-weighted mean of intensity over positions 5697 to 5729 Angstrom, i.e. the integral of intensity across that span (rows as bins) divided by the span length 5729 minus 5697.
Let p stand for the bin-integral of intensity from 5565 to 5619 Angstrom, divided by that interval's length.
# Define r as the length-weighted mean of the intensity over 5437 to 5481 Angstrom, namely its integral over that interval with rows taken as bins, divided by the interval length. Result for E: 0.629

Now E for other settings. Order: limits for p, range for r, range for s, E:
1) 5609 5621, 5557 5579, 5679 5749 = 0.628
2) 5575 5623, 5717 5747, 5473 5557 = 0.661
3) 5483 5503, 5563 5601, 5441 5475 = 0.622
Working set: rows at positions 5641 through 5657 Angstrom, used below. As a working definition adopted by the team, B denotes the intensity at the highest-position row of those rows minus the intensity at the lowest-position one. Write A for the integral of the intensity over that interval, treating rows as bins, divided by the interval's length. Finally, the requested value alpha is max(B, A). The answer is 1.63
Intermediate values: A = 1.63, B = -0.190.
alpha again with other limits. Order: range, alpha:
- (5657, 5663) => 1.53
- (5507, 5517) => 1.56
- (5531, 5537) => 1.61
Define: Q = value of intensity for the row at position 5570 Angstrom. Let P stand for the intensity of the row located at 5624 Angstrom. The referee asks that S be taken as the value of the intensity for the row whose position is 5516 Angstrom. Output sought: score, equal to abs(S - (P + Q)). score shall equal 1.74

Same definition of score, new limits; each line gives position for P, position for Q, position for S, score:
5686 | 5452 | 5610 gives 1.42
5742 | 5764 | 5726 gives 1.66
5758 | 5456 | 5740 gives 1.87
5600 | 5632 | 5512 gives 1.17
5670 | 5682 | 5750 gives 1.79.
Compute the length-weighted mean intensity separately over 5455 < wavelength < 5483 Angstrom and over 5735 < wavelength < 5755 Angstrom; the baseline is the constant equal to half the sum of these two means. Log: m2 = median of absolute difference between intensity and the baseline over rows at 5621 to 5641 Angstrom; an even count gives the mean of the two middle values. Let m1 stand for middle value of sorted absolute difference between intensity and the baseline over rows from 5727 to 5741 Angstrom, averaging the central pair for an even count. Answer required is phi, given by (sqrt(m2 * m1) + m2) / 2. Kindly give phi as 0.065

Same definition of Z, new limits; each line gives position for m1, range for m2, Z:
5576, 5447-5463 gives 5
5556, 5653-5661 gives 55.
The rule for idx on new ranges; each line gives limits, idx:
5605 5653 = 7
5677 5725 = 8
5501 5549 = 8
